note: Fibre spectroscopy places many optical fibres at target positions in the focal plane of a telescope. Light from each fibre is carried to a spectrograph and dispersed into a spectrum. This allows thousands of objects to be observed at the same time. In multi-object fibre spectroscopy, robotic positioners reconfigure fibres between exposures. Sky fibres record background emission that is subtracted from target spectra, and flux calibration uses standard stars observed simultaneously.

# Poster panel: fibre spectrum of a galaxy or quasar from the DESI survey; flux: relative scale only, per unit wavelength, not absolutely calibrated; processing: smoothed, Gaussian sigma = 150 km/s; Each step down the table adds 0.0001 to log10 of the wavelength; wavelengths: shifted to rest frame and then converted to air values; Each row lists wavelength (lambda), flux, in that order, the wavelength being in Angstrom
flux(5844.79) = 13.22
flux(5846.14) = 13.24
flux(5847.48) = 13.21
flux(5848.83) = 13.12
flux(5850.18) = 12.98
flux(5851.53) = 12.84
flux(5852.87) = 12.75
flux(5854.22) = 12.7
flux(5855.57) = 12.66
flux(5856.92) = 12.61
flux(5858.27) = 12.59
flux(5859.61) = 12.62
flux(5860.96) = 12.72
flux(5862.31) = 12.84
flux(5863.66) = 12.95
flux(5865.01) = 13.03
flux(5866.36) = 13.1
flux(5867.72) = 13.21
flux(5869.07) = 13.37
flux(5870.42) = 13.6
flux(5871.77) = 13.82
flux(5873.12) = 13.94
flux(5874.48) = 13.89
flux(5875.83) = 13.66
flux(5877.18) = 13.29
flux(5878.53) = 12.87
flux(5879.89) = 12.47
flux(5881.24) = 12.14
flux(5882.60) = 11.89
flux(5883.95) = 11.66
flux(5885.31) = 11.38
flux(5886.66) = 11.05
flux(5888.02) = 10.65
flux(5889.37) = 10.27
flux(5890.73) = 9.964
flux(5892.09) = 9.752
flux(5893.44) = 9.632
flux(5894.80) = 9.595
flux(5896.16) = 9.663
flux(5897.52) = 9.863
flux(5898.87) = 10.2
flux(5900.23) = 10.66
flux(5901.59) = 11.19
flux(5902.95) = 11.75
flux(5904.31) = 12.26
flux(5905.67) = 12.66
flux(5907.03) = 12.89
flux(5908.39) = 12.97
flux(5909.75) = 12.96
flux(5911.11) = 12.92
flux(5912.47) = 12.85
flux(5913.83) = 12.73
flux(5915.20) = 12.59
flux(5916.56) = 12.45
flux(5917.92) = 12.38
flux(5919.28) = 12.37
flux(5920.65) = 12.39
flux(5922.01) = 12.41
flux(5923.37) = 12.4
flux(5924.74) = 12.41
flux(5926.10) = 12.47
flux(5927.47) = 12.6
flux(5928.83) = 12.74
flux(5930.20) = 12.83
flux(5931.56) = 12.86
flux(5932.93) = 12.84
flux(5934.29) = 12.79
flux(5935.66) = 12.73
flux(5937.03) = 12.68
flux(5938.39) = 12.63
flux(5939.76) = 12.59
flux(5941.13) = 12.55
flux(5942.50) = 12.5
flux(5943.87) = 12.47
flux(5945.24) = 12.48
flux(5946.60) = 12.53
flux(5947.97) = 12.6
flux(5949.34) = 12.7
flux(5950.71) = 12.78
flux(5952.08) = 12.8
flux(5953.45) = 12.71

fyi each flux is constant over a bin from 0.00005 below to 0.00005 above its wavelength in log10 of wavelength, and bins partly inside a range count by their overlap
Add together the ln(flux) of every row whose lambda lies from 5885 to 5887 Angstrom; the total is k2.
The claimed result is 4.8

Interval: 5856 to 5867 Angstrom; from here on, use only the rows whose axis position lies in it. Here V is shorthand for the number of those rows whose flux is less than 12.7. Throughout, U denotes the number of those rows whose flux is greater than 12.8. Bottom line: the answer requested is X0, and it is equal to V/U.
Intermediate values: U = 4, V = 3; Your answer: 0.75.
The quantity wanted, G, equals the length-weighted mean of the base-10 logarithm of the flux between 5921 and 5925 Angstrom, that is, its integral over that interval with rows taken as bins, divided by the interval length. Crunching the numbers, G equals 1.094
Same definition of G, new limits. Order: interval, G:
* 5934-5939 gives 1.104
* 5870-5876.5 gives 1.139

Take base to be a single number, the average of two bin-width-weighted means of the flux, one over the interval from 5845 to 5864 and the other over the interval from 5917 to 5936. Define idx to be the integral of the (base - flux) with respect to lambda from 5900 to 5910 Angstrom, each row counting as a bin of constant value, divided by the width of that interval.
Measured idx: 0.5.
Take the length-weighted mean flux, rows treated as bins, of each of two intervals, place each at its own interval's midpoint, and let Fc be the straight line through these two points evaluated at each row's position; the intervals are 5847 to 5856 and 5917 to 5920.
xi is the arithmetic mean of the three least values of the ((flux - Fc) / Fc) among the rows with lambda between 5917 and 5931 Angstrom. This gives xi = 0.001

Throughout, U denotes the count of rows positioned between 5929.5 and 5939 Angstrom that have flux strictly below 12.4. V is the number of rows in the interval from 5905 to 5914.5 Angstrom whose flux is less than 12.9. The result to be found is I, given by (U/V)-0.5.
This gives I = -0.50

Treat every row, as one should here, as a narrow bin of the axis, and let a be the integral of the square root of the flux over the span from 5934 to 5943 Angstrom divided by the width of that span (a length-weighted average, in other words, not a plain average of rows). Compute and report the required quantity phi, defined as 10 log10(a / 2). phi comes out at 2.49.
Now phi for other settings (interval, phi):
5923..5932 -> 2.49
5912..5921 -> 2.48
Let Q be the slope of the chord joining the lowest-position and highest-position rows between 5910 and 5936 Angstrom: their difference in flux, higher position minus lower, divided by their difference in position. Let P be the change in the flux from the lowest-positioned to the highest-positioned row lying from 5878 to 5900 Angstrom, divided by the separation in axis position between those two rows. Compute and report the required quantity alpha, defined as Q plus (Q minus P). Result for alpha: 0.12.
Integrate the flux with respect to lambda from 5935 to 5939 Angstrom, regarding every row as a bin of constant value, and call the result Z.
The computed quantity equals 51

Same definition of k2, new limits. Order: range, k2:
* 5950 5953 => 5.1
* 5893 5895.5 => 4.5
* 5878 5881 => 5.1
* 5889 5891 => 4.6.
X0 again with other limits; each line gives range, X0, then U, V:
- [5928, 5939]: 0.67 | 3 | 2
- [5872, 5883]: 0.60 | 5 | 3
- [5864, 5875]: 0.00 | 8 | 0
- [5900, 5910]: 1.67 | 3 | 5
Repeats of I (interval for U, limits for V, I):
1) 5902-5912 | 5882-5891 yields -0.21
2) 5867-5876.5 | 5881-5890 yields -0.50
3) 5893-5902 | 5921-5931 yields 0.50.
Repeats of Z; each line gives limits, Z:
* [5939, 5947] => 100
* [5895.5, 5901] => 56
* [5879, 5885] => 72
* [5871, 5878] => 96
